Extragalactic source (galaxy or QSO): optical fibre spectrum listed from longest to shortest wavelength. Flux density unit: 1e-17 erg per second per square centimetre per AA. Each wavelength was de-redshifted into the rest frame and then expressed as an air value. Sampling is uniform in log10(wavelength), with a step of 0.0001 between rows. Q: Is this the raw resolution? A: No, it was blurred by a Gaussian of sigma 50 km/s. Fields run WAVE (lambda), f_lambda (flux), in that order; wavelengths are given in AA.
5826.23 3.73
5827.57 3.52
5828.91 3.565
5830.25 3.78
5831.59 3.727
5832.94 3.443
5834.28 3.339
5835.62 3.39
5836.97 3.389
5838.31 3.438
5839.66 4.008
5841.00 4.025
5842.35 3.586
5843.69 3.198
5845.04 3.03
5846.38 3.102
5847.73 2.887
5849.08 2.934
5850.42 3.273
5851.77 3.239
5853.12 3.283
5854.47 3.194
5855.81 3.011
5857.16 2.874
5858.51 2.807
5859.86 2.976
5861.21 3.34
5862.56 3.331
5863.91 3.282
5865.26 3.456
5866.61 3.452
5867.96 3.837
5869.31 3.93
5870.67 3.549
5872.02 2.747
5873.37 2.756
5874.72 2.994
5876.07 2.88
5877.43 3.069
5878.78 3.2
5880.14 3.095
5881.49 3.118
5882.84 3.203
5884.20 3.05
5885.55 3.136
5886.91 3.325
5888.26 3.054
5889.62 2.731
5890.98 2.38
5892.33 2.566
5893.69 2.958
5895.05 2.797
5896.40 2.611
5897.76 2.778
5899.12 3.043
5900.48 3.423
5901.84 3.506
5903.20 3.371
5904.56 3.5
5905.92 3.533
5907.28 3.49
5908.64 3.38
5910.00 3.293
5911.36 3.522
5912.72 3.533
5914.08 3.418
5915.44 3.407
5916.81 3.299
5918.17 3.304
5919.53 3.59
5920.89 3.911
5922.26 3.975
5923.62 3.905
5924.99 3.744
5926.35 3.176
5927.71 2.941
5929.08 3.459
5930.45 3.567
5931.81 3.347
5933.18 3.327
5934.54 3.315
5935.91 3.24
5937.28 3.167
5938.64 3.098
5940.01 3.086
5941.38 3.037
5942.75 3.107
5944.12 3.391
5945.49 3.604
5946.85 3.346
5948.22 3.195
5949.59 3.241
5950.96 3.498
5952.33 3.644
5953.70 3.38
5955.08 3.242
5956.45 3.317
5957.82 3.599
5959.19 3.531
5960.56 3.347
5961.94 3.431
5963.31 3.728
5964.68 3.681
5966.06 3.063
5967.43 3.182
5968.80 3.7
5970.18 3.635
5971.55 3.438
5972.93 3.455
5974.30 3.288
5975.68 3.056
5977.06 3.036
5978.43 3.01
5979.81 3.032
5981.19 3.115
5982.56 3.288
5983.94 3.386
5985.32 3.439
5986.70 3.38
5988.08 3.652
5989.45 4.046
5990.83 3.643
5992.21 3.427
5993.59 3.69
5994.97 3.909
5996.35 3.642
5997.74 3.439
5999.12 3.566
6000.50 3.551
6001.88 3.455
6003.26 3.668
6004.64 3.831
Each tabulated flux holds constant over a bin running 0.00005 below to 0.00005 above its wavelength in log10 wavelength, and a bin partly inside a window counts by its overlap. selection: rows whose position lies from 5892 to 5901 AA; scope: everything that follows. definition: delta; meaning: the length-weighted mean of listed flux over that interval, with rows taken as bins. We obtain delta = 2.88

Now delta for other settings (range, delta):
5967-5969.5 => 3.47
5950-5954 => 3.50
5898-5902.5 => 3.27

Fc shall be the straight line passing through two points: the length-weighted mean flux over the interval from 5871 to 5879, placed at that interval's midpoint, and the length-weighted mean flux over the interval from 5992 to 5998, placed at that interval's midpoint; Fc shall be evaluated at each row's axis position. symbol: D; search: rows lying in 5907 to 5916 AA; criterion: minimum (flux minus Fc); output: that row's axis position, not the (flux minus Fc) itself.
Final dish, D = 5910.00 AA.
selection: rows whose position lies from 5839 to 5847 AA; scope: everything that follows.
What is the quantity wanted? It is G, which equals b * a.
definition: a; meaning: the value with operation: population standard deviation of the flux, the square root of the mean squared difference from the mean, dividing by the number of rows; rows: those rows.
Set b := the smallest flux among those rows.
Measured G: 1.24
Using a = 0.41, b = 3.03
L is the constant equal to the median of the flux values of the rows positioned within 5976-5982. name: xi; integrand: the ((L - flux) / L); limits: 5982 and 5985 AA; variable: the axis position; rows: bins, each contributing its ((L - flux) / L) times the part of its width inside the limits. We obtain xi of -0.3 AA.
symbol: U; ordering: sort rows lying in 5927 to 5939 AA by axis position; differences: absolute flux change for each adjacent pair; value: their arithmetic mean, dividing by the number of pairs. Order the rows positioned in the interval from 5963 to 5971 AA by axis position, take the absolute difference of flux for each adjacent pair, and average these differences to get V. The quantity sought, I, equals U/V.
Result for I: 0.5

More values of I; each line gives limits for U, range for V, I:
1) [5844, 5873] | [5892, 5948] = 1.2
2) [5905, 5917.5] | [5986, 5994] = 0.3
